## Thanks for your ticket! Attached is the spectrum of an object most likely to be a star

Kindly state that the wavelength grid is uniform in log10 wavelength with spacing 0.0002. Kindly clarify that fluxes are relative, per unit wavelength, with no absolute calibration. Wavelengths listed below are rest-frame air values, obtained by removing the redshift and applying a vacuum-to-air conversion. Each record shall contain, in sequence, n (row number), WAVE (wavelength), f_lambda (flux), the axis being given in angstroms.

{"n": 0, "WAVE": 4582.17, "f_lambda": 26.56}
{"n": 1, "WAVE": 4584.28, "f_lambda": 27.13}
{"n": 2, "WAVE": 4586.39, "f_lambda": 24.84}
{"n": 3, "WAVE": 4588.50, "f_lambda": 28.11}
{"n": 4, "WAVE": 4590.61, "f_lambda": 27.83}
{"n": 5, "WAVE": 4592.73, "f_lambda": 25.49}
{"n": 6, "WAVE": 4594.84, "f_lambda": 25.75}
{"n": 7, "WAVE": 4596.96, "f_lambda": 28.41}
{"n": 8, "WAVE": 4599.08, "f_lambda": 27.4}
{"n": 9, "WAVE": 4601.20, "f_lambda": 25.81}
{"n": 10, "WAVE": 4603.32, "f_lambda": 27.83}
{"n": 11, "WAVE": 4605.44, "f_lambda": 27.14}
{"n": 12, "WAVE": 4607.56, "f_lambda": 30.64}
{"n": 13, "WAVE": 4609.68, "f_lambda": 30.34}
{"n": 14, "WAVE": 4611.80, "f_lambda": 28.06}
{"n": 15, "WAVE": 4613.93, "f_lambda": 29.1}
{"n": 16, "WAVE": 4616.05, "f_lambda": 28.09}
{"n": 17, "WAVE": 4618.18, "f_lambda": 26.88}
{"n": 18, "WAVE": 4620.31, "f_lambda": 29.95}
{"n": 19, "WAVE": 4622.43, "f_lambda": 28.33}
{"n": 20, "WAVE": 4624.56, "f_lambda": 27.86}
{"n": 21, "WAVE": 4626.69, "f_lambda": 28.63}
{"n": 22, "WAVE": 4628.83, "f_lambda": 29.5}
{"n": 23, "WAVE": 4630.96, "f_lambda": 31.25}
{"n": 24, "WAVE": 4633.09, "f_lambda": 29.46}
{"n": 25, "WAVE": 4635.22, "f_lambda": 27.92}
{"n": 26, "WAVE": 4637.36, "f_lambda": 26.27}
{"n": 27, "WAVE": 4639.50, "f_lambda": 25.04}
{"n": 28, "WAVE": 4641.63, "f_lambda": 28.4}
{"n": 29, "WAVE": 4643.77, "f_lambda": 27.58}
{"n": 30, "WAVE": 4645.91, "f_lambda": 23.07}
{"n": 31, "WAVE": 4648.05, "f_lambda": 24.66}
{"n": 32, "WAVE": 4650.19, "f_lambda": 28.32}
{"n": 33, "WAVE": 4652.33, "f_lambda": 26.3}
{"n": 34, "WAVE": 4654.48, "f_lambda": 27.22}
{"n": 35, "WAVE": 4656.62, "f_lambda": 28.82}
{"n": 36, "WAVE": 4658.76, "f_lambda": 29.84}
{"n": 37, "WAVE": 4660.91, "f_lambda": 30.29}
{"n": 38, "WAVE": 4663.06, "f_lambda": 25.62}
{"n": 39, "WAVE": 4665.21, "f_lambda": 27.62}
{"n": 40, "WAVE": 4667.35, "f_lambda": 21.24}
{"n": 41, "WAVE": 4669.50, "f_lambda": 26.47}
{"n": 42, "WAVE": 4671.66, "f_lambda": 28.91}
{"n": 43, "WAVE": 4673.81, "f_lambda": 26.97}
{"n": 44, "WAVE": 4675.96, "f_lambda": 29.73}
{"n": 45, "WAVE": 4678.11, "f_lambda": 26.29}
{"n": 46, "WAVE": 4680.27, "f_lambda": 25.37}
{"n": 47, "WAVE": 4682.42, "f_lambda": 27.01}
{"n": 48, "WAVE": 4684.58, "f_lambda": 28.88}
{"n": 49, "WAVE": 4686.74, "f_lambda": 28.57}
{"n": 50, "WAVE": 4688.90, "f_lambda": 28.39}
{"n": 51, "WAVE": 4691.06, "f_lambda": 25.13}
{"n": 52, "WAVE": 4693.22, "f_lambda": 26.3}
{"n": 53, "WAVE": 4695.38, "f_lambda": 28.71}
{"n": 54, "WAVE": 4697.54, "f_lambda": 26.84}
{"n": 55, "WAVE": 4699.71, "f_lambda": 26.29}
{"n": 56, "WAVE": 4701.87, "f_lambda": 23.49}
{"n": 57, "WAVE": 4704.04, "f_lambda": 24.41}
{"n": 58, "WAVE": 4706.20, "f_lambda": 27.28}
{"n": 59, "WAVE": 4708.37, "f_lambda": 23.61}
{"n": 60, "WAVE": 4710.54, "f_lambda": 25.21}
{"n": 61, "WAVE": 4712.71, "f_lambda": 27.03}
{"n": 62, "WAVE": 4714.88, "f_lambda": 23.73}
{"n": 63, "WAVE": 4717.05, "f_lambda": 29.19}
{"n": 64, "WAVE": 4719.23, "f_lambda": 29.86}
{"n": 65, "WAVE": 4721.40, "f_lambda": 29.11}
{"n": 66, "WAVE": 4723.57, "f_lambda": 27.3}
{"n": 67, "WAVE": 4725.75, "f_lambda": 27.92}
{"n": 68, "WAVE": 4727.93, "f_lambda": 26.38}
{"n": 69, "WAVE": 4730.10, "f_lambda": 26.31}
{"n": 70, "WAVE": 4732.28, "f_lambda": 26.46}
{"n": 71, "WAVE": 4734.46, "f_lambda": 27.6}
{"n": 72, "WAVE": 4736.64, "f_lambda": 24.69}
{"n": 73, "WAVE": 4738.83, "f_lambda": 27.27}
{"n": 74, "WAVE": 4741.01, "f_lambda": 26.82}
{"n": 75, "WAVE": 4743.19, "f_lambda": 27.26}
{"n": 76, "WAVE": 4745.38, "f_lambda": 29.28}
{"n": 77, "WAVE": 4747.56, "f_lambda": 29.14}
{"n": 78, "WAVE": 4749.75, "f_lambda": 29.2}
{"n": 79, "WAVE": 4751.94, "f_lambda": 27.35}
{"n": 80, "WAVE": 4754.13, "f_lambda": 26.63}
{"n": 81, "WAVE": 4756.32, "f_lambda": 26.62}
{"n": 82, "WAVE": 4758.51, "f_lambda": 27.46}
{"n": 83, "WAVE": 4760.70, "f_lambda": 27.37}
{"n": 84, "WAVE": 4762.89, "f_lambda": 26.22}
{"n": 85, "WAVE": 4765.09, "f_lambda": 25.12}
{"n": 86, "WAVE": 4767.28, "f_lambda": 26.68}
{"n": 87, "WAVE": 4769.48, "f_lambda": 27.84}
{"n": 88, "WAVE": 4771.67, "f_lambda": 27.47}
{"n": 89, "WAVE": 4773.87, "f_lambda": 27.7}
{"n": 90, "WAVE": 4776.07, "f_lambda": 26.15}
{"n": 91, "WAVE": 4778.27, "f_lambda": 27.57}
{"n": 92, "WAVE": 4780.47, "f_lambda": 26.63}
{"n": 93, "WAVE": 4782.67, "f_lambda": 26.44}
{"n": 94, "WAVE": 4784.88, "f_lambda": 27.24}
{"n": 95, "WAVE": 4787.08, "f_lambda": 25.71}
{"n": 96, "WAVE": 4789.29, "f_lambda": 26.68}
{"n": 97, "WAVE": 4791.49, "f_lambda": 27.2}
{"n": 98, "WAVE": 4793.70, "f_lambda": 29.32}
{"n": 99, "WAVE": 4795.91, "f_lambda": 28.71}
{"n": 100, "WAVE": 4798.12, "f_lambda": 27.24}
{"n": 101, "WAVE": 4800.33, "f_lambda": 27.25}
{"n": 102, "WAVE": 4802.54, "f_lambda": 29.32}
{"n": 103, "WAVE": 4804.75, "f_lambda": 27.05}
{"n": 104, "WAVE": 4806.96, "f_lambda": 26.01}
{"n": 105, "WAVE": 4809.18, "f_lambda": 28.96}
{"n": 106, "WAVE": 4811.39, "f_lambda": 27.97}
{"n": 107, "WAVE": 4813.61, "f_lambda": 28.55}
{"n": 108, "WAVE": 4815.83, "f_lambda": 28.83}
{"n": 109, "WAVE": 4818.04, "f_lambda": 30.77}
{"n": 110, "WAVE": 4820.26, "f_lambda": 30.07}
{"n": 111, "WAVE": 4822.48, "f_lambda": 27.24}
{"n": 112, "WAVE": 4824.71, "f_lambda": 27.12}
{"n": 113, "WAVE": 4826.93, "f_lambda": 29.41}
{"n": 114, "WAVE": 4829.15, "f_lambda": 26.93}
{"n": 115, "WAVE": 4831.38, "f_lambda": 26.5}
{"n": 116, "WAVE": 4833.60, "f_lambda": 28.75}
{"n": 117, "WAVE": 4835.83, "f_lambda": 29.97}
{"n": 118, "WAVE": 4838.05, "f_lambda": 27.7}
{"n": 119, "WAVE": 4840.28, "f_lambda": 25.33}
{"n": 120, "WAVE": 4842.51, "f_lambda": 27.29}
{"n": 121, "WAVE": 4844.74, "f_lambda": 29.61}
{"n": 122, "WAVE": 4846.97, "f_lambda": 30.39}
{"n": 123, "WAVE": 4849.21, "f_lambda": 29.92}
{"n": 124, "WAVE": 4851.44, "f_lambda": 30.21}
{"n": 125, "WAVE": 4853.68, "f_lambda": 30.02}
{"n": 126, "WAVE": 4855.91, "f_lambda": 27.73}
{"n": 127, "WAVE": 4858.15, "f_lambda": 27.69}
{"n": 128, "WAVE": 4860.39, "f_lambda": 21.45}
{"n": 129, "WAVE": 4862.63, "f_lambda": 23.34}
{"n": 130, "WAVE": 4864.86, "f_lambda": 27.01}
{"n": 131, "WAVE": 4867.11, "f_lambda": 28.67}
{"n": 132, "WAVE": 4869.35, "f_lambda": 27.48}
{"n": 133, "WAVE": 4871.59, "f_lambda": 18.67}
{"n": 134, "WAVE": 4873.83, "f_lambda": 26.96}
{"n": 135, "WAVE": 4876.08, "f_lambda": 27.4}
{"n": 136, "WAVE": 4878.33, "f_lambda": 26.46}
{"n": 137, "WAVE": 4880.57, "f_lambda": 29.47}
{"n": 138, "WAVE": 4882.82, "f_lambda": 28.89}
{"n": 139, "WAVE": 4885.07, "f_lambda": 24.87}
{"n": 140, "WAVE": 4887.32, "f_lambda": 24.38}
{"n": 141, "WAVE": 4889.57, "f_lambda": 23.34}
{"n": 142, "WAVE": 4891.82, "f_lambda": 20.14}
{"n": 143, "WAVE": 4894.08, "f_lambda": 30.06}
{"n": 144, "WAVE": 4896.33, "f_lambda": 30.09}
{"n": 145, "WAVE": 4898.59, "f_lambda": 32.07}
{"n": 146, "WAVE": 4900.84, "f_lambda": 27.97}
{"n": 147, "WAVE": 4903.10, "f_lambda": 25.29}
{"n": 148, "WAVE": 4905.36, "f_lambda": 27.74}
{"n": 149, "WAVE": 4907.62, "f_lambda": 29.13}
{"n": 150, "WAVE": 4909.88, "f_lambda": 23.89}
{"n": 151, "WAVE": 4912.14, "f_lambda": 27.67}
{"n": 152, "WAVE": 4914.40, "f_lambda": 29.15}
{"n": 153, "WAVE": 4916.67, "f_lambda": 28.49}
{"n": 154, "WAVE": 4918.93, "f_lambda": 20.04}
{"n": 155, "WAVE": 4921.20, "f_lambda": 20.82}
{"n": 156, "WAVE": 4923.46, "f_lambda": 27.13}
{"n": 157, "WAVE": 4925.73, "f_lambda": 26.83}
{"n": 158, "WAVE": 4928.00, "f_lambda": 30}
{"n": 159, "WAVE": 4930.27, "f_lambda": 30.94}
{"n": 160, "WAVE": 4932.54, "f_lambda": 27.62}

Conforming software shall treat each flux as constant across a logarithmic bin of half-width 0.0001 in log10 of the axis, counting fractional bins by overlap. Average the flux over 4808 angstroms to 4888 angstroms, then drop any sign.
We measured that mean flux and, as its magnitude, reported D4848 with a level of 27.6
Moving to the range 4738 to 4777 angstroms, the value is 27.3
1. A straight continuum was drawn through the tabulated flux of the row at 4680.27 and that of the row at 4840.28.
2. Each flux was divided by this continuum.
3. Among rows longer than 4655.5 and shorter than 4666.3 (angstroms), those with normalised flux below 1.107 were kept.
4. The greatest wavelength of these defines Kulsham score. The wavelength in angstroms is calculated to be 4665.21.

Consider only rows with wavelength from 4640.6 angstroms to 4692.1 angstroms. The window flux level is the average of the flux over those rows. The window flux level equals 27.1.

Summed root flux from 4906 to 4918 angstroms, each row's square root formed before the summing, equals 26.3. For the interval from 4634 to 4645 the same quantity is 26.0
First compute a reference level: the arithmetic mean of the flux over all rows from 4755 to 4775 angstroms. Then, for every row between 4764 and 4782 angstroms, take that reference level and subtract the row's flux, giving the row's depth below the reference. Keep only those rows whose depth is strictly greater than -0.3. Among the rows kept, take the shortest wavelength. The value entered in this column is 4765.09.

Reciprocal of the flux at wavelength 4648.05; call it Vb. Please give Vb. 0.0406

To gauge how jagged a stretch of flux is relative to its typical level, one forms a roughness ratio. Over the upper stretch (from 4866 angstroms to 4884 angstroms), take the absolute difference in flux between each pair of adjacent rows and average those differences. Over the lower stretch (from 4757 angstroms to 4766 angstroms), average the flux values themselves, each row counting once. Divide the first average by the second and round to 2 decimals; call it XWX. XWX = 0.13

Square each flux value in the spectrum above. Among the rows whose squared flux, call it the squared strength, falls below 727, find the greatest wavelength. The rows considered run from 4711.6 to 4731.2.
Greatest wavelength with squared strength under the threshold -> 4730.10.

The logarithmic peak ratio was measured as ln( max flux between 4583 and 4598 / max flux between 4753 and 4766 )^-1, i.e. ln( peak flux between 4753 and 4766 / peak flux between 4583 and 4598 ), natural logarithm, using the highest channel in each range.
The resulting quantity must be -0.03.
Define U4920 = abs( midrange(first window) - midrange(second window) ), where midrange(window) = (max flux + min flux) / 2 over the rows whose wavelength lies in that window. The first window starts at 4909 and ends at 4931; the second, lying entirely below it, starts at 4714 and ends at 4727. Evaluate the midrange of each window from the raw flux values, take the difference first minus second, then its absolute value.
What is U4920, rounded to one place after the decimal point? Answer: 1.3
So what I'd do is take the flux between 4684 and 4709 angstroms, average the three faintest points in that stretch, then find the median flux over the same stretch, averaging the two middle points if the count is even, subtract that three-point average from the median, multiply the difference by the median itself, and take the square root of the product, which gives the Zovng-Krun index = 8.5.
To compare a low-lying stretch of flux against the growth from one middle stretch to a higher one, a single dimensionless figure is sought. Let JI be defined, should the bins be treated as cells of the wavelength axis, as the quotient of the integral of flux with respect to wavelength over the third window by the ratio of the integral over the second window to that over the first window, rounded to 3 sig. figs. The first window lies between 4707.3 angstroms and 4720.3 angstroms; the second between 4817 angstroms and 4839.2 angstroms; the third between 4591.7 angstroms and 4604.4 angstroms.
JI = 185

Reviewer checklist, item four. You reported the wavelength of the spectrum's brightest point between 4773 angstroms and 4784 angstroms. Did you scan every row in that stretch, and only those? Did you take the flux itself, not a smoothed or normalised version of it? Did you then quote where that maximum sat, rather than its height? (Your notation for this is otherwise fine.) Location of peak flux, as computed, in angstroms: 4773.87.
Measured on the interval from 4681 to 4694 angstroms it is 4684.58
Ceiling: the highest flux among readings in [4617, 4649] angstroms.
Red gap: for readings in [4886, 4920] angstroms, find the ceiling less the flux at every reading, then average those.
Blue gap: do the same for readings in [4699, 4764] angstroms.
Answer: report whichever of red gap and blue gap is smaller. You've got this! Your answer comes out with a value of 4.4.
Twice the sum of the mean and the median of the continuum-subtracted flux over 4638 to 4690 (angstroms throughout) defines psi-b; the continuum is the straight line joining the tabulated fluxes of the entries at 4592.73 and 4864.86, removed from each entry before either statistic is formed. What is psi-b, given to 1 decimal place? 5.5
